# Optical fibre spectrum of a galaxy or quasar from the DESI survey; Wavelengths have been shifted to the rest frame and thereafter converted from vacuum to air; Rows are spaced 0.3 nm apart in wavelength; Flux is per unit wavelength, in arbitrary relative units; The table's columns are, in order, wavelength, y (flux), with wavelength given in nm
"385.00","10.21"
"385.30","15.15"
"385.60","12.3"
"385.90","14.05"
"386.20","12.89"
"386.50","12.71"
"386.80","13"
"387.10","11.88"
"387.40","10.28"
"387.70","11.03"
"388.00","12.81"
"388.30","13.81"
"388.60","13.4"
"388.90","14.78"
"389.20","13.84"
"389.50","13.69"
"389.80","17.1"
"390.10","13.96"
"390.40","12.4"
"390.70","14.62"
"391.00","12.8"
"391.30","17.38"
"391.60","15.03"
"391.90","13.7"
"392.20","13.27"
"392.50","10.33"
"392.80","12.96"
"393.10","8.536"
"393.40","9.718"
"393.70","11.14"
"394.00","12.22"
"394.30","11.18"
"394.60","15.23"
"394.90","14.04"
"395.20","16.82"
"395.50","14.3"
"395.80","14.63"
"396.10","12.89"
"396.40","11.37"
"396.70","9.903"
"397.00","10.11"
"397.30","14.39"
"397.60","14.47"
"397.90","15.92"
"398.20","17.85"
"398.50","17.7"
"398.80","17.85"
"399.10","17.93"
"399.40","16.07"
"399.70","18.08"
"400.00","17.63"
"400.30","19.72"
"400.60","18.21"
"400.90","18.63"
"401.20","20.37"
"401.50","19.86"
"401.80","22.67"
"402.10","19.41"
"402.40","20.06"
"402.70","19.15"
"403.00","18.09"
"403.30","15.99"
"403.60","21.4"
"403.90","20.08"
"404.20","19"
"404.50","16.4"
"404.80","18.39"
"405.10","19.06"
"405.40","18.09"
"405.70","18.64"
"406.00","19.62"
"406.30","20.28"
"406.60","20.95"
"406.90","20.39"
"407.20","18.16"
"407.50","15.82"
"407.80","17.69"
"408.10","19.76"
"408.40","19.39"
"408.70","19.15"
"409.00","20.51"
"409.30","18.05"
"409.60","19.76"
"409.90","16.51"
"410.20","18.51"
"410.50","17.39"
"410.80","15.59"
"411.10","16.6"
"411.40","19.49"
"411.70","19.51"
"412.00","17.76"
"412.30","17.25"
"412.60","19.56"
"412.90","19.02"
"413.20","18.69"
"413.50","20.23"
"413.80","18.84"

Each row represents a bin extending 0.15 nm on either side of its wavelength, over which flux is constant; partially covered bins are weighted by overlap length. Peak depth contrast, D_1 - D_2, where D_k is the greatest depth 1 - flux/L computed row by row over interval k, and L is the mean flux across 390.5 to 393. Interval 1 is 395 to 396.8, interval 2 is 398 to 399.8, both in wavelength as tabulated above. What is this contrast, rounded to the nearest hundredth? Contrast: 0.45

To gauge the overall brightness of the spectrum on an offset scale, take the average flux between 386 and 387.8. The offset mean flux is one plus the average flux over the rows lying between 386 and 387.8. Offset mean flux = 13.0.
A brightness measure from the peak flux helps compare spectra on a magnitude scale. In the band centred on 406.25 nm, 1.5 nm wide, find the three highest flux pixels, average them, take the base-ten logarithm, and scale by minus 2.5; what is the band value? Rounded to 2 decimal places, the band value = -3.28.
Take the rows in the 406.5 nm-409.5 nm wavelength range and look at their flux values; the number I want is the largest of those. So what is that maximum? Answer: 20.95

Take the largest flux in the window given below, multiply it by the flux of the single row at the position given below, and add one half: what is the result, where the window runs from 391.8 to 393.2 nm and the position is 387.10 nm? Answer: 163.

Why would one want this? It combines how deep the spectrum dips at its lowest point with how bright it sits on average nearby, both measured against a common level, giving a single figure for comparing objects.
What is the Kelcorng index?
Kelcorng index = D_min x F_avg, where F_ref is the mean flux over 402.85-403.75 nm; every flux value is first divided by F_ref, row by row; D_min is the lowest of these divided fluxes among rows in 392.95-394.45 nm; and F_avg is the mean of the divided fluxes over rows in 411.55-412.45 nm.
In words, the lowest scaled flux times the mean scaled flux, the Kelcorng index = 0.45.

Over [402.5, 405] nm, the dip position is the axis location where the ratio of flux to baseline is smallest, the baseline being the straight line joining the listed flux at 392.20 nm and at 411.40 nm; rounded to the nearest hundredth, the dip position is 403.30 nm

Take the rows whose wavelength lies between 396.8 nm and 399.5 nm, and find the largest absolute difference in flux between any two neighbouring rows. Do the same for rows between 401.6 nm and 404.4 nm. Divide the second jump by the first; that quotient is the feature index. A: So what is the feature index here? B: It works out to 1.3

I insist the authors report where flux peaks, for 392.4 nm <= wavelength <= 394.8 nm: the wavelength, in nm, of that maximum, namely 394.60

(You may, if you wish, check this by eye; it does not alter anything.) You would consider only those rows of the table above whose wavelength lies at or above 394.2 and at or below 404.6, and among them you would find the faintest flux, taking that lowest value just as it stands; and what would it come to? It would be 9.903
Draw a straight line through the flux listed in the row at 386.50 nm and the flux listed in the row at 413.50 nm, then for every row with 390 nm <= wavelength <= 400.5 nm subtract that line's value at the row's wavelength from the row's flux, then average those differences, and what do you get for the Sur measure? -1.0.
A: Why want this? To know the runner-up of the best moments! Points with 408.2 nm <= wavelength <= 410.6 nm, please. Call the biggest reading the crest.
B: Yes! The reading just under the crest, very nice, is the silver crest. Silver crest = 19.76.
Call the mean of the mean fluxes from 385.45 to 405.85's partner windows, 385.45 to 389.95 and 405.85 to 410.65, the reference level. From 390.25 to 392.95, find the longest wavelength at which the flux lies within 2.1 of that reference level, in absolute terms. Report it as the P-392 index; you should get 391.60 nm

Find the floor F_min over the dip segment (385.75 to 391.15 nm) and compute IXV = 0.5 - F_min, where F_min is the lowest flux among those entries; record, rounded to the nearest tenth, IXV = -9.8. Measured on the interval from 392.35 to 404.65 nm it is -8.0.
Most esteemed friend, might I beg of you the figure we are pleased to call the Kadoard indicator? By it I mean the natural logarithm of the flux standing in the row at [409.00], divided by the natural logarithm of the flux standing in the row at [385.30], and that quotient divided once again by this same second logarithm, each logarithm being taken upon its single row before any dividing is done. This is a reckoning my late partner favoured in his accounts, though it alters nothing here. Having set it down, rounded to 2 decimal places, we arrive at 0.41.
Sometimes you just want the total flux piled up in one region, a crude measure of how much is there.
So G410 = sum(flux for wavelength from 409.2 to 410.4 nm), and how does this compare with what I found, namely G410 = 73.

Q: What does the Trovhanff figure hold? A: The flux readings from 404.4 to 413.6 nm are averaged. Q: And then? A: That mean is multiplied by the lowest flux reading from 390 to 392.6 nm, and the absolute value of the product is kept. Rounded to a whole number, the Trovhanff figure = 192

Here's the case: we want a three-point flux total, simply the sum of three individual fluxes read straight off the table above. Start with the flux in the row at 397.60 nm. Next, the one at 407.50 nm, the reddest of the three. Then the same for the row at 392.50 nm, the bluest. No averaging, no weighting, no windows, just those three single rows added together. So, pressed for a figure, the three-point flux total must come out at 41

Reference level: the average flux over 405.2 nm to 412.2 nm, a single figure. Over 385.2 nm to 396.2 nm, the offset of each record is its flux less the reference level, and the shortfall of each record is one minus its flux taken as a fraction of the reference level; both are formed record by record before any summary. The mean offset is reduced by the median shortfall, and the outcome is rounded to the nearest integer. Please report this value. -6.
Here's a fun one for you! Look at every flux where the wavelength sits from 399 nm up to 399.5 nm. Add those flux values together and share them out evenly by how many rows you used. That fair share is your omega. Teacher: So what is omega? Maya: 17.0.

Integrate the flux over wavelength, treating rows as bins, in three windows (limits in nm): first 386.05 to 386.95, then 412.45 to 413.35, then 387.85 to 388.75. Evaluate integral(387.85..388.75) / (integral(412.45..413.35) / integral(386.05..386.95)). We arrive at 8.1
